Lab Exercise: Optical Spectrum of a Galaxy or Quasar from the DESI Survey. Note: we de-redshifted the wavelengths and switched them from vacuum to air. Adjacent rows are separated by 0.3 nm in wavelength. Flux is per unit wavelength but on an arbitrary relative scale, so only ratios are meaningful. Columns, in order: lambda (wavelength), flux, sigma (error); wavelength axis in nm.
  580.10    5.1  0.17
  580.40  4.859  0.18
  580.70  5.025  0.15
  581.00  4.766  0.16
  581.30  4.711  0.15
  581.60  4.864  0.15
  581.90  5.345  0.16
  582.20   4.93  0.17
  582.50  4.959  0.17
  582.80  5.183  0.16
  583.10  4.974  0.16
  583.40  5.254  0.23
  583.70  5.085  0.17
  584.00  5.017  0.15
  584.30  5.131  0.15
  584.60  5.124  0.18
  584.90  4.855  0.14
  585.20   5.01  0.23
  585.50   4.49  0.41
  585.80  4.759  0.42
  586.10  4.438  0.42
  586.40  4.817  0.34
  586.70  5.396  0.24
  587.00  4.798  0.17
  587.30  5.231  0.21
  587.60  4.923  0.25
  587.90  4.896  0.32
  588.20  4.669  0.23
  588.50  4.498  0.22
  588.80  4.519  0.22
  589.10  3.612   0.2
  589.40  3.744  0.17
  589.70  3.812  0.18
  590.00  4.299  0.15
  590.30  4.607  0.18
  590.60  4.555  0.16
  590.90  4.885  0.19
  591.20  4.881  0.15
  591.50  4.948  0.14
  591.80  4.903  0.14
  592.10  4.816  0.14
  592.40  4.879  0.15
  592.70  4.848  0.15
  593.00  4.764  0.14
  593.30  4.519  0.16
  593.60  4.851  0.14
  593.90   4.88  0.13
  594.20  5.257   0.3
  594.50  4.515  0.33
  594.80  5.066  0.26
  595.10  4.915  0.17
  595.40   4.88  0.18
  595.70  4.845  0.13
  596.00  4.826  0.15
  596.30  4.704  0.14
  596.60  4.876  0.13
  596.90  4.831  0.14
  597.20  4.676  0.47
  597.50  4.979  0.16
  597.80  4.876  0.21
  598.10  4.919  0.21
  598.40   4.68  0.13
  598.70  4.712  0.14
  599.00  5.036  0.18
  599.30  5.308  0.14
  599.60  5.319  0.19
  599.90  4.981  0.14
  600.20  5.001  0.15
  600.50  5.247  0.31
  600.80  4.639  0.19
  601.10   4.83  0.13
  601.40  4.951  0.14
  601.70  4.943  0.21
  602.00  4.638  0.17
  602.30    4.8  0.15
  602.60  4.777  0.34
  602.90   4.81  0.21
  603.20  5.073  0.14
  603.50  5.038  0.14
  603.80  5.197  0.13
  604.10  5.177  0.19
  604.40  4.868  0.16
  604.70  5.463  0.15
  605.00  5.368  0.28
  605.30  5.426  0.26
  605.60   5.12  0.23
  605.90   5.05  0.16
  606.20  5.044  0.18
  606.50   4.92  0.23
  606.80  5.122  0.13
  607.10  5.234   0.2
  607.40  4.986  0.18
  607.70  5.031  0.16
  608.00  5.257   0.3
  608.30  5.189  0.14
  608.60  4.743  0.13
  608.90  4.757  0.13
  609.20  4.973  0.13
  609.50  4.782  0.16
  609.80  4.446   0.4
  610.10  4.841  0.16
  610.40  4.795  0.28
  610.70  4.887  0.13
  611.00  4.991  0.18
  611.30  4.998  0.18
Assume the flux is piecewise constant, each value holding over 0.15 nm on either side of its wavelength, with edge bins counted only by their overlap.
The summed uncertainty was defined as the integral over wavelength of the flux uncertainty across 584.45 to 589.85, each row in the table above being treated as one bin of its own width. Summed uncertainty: 1.4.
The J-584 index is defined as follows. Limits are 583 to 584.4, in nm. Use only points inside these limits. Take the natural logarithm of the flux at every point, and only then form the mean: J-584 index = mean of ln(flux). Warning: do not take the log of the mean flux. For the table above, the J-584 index 1.628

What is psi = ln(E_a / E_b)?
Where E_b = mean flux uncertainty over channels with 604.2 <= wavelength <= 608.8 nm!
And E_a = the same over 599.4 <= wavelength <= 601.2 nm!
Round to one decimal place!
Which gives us 0.0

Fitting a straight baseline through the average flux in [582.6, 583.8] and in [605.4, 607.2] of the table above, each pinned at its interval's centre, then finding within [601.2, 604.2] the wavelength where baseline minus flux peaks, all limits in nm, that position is 602.00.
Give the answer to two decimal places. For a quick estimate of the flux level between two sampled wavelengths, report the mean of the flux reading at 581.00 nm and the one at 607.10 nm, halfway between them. 5.00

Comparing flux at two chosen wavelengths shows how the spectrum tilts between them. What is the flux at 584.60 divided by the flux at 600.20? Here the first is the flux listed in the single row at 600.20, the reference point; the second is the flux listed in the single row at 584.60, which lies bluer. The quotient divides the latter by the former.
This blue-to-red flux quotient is 1.02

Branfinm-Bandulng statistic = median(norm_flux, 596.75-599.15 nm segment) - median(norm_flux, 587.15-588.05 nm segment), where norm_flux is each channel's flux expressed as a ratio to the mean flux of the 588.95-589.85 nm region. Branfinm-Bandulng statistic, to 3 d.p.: -0.019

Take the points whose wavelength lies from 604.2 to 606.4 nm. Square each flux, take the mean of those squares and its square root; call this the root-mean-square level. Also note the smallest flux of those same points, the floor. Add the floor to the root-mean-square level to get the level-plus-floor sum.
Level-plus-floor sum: 10.1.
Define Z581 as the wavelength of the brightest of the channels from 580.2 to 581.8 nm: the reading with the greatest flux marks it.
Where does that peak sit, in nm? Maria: 580.70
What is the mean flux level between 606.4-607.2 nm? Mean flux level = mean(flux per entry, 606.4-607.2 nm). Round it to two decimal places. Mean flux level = 5.09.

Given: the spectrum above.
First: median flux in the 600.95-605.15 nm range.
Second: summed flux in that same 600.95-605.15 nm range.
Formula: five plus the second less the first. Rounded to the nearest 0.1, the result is 70.0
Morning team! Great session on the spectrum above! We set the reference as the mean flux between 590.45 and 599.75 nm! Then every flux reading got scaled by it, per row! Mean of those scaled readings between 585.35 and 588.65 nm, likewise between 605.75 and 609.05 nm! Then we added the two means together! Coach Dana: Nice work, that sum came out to 2.02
